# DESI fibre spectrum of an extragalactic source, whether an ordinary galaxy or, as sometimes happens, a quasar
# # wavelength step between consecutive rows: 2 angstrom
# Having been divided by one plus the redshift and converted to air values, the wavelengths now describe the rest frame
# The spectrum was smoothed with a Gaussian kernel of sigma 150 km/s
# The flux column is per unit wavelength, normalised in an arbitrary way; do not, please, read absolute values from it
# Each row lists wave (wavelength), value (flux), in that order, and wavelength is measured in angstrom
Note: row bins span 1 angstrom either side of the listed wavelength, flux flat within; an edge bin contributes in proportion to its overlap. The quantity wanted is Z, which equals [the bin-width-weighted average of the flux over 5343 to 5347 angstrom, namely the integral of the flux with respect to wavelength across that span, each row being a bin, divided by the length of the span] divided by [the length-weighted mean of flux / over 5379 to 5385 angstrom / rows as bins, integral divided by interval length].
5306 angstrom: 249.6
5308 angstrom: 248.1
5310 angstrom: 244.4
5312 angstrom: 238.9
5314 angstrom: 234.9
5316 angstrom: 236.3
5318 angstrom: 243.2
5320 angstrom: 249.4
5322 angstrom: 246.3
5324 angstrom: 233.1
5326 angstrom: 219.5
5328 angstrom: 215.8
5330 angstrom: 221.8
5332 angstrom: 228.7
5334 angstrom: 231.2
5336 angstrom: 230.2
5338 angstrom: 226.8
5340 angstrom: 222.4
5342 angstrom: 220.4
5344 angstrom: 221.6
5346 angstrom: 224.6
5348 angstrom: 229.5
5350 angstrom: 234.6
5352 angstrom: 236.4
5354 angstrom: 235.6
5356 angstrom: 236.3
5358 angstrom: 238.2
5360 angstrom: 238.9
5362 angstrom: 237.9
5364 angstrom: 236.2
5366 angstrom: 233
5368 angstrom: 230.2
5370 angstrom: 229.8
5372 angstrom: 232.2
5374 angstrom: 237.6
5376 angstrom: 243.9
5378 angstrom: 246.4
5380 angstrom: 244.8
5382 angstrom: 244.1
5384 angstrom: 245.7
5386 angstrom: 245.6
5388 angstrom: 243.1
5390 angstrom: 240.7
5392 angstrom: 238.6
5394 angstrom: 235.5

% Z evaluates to 0.91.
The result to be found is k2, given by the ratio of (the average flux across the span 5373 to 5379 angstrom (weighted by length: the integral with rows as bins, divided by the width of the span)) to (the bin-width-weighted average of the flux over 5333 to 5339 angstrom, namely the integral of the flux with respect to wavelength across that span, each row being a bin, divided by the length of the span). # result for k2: 1.06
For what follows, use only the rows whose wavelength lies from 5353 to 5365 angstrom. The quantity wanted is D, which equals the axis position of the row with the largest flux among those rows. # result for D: 5360 angstrom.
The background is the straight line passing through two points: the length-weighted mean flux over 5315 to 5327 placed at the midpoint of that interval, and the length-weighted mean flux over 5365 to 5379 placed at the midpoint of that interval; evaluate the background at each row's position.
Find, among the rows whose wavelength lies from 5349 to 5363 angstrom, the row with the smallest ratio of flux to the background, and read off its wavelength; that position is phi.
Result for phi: 5350 angstrom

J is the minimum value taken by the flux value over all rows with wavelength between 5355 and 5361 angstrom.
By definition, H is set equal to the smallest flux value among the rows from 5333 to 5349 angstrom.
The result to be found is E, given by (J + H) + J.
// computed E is 693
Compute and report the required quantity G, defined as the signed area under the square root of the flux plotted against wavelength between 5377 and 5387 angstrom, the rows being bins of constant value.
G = 157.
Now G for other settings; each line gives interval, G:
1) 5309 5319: 155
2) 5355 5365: 154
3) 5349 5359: 154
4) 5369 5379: 154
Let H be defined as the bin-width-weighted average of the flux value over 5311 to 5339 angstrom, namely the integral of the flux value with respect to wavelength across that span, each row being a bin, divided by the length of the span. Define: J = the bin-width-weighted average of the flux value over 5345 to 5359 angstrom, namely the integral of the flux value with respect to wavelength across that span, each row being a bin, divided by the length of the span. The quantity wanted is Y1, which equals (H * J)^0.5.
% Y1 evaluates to 233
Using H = 233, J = 234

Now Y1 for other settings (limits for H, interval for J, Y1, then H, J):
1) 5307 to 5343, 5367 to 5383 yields 236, 233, 239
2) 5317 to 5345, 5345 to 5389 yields 233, 229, 237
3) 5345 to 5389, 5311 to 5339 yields 235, 237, 233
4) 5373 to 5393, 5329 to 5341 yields 235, 243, 227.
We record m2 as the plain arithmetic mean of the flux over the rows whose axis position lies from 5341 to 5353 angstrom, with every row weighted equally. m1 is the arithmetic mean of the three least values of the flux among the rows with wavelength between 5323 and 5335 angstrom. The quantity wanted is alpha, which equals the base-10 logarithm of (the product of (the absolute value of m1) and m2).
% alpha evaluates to 4.70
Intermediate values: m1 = 219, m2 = 228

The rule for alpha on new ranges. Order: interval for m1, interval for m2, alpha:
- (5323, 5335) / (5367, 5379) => 4.71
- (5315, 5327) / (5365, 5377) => 4.73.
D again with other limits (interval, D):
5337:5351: 5350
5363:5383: 5378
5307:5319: 5308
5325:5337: 5334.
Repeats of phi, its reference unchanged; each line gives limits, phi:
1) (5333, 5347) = 5342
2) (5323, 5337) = 5328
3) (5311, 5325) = 5324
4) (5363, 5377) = 5370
